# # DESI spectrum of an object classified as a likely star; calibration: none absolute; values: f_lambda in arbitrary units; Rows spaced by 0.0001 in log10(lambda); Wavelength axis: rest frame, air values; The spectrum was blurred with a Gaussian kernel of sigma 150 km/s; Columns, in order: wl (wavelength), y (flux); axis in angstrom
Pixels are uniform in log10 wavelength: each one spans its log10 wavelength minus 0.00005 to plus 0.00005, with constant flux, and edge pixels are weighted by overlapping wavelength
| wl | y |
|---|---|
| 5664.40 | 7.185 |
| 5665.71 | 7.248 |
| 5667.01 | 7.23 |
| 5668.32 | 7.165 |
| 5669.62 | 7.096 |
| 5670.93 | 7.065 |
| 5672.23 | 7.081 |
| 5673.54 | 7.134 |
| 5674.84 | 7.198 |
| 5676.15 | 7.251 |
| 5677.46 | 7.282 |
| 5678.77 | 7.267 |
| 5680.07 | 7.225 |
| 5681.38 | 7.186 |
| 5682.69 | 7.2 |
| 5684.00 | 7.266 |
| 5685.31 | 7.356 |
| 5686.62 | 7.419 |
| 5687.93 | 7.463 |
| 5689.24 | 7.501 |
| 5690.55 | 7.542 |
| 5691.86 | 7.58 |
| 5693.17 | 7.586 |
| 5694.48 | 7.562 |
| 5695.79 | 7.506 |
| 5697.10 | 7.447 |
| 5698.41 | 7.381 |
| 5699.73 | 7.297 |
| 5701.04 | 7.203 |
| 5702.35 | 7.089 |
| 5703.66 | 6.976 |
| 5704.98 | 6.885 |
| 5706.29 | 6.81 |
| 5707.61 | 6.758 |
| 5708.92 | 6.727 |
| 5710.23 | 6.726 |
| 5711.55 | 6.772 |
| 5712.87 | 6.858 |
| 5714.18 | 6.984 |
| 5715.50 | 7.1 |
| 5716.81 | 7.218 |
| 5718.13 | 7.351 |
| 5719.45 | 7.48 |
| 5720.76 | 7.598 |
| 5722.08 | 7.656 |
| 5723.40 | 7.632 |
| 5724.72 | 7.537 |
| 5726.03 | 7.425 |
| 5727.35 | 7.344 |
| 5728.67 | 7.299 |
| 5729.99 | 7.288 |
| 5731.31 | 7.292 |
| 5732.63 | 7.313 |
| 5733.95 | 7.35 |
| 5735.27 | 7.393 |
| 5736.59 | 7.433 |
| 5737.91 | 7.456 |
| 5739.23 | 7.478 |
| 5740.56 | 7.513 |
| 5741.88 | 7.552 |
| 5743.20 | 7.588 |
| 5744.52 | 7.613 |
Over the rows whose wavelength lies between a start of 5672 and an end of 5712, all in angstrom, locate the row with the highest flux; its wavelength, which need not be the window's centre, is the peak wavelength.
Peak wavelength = 5693.17 angstrom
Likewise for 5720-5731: 5722.08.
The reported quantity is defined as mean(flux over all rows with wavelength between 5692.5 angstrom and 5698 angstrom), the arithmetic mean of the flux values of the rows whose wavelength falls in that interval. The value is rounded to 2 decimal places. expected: 7.53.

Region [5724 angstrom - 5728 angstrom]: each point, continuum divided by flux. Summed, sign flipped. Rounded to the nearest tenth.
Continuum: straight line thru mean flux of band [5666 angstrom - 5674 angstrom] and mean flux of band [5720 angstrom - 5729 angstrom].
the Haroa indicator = -3.0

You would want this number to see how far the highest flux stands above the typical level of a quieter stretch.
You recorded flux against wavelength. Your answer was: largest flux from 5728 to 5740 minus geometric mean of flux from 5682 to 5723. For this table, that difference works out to 0.249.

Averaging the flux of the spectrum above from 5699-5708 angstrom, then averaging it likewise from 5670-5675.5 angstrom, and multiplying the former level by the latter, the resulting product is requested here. 49.9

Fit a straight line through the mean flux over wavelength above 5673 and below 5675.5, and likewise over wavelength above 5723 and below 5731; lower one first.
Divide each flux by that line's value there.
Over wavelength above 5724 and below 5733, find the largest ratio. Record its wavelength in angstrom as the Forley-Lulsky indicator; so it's 5724.72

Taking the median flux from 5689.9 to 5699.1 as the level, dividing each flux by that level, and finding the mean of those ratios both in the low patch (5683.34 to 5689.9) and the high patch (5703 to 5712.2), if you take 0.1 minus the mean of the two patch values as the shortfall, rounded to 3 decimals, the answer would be -0.842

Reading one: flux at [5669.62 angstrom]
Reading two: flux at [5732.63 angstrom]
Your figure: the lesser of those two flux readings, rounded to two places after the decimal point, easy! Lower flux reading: 7.10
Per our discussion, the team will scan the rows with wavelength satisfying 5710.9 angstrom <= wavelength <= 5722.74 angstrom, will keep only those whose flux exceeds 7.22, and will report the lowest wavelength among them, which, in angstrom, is 5718.13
